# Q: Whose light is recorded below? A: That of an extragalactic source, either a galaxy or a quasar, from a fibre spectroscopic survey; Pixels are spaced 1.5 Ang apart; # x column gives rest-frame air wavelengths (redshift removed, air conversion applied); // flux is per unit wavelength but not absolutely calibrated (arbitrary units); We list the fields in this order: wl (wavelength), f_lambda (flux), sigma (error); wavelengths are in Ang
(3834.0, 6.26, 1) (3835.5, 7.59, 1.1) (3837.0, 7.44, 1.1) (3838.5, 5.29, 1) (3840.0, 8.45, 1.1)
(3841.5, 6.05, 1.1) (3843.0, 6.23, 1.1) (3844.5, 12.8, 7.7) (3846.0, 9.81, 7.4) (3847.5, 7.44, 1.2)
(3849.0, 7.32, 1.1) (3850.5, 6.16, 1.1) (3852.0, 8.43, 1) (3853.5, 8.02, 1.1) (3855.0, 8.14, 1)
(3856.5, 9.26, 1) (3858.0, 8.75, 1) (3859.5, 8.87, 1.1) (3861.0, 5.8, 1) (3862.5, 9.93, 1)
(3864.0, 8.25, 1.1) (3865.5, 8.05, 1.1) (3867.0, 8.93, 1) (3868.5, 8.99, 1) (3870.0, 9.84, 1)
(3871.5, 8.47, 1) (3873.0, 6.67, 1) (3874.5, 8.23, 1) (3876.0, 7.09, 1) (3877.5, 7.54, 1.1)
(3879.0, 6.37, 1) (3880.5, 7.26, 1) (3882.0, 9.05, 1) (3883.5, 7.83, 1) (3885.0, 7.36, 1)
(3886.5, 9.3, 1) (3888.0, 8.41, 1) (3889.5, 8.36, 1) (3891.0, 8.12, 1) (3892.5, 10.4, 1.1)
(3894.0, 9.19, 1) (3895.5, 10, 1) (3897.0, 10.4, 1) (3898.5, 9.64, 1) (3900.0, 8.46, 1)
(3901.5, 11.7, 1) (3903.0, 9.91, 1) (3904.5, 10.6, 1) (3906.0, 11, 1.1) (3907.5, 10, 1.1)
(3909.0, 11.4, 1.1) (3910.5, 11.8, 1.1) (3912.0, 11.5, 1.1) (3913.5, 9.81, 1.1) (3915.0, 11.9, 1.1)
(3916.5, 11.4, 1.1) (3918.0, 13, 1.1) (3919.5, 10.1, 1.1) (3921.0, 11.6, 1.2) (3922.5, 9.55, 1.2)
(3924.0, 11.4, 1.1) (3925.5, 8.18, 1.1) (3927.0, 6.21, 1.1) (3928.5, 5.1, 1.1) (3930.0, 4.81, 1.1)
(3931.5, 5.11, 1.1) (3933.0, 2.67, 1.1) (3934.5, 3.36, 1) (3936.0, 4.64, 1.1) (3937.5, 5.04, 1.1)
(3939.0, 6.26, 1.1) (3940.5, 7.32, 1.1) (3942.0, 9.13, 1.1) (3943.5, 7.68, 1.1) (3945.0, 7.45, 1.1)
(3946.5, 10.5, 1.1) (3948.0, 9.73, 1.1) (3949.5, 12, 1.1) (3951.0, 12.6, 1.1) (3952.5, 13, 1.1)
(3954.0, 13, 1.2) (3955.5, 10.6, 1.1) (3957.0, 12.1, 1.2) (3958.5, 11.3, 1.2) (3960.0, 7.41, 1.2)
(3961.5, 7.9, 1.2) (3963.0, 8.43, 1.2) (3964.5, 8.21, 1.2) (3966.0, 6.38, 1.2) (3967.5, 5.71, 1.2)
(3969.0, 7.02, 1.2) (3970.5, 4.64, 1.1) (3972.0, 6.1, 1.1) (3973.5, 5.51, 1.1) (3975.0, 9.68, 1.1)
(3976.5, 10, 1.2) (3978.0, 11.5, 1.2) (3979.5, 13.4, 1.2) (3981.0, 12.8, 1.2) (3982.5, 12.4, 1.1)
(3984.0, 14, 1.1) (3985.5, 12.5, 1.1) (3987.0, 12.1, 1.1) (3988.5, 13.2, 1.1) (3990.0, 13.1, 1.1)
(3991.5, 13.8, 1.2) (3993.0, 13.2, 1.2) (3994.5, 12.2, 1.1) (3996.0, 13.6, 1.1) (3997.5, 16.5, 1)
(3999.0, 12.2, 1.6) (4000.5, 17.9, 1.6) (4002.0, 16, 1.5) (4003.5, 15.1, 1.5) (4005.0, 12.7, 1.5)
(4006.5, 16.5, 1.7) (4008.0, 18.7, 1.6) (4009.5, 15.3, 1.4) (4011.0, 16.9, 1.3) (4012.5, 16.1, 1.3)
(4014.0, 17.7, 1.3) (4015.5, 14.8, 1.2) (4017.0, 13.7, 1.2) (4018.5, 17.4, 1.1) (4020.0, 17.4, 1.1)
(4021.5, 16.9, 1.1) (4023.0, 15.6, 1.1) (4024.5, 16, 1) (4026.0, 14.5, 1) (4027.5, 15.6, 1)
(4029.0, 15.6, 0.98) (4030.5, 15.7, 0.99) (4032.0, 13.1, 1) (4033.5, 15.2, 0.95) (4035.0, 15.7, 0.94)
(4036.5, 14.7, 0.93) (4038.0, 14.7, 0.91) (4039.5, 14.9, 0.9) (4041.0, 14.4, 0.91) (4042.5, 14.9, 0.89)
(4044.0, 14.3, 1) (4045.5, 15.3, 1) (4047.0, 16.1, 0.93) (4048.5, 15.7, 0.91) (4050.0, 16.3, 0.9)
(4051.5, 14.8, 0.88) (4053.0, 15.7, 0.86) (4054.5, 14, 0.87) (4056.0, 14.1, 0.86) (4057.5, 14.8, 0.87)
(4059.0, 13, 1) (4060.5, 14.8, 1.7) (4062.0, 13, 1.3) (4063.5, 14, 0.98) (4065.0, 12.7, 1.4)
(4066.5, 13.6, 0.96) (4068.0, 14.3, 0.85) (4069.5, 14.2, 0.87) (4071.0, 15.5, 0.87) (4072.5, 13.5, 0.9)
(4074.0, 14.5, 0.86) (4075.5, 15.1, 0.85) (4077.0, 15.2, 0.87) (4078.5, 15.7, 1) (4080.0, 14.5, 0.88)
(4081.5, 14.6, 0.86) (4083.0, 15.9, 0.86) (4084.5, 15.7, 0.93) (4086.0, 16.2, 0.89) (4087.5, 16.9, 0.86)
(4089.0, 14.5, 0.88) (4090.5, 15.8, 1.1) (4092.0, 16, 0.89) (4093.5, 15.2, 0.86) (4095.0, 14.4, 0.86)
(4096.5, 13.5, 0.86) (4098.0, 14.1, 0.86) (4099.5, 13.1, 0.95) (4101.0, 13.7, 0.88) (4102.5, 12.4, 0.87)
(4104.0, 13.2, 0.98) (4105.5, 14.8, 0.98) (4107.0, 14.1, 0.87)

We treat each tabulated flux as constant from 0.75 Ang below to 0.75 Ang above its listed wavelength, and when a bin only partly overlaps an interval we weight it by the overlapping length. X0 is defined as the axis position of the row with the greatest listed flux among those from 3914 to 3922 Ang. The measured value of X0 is 3918.0 Ang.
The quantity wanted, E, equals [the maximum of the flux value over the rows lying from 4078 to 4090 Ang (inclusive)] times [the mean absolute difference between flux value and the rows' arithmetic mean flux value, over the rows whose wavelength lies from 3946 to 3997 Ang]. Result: 41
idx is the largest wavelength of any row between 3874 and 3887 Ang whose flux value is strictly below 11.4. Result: 3886.5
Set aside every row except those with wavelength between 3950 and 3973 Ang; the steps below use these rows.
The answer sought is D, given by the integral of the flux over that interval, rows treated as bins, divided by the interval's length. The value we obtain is 9.0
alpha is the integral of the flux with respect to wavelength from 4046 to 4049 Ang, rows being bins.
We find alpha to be 48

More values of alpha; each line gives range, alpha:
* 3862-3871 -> 81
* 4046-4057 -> 168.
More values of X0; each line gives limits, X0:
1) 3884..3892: 3886.5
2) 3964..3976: 3975.0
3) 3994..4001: 4000.5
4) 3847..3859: 3856.5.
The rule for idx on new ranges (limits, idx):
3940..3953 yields 3948.0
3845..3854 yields 3853.5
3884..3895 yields 3894.0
